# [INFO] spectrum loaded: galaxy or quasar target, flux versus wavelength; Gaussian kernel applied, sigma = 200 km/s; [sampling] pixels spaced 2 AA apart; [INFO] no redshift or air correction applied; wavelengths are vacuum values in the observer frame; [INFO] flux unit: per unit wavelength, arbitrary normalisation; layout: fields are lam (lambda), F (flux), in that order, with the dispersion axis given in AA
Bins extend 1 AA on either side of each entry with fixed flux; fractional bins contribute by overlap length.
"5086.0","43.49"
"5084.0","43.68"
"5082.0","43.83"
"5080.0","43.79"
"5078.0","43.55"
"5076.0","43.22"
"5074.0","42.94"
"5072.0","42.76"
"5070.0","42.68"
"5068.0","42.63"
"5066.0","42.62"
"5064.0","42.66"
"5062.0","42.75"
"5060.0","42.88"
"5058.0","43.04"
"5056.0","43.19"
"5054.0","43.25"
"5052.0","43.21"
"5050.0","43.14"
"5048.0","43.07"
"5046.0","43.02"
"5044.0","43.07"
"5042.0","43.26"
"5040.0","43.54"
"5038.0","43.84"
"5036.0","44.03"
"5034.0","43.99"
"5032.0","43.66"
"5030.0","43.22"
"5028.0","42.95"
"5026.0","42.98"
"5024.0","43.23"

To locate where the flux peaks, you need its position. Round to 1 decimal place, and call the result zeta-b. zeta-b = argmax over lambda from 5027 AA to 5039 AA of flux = 5036.0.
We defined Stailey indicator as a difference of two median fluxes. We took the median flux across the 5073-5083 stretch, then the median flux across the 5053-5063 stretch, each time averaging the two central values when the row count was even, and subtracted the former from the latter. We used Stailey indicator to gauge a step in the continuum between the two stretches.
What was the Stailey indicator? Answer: -0.5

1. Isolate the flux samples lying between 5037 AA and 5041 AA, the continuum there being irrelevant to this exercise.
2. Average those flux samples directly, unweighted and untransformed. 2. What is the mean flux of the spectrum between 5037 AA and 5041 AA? 43.7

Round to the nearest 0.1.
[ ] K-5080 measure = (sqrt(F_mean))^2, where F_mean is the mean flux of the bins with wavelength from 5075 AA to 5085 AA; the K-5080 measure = 43.6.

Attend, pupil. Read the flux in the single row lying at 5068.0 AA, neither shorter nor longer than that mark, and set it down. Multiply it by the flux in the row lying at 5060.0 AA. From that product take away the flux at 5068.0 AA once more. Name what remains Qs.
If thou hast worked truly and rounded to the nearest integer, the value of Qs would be 1785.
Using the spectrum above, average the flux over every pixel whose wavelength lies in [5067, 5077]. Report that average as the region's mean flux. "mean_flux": 42.85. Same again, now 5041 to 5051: 43.11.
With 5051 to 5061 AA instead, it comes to 43.11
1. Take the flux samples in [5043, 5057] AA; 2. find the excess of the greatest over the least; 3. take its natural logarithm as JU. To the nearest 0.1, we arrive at -1.5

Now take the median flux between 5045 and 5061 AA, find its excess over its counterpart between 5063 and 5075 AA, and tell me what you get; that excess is 0.4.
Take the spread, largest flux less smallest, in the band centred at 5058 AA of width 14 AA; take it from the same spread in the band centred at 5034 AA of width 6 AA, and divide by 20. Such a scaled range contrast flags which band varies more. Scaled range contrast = -0.011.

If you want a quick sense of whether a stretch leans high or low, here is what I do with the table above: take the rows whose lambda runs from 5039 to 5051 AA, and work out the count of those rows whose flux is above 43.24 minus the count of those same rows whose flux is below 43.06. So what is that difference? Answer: 1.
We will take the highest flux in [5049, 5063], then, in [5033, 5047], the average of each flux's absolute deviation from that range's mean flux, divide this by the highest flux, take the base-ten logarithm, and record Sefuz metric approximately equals -2.08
